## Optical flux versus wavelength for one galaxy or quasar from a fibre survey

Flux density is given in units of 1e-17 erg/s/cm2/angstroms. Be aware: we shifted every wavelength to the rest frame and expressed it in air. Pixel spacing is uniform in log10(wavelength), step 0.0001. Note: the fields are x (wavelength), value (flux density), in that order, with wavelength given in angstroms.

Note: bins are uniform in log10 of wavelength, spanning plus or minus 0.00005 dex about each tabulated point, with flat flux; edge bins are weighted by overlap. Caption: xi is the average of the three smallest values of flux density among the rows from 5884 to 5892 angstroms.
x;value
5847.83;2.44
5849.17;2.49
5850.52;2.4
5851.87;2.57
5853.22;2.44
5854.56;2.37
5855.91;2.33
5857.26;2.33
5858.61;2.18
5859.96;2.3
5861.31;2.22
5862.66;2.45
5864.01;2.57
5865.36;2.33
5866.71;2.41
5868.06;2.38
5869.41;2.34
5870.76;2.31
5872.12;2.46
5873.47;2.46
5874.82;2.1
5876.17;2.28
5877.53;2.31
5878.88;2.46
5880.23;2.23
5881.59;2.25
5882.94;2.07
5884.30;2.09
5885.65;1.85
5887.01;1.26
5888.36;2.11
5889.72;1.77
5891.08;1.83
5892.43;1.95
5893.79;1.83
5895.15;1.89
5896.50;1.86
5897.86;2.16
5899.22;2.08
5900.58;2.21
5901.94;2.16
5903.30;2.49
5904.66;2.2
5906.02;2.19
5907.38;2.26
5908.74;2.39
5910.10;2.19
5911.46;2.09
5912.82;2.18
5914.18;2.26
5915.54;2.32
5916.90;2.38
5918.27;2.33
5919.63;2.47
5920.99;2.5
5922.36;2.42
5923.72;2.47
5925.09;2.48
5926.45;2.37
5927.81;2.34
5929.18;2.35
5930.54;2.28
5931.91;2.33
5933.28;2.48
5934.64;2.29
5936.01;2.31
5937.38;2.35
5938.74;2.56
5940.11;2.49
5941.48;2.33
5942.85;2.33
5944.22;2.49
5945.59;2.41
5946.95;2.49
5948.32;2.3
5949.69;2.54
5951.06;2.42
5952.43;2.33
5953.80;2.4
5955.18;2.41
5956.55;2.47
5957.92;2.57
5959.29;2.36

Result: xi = 1.62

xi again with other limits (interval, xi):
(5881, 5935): 1.62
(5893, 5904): 1.86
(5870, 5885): 2.09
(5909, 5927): 2.15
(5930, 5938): 2.29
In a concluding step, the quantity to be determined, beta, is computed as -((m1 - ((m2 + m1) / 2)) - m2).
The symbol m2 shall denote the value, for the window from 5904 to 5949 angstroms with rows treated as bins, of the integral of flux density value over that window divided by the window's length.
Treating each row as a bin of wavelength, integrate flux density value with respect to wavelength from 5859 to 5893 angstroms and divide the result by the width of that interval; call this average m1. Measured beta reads 2.43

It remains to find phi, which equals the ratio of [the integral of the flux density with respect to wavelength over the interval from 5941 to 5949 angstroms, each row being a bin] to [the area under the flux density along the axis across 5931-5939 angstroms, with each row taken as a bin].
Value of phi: 1.01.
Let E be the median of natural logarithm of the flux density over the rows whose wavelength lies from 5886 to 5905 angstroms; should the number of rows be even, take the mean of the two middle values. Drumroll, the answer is 0.700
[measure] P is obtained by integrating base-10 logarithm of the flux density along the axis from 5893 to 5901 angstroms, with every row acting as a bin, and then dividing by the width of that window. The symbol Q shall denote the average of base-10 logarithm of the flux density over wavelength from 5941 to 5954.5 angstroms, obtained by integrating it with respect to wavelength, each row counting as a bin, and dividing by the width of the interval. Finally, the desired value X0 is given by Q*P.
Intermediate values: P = 0.299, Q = 0.381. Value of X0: 0.114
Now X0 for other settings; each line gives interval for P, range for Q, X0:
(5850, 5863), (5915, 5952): 0.141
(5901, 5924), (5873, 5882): 0.131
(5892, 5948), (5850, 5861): 0.134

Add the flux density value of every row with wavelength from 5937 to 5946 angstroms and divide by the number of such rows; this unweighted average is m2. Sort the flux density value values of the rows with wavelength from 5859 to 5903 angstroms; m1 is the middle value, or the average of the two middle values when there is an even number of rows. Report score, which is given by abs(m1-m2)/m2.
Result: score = 0.09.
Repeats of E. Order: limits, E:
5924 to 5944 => 0.852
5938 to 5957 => 0.882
